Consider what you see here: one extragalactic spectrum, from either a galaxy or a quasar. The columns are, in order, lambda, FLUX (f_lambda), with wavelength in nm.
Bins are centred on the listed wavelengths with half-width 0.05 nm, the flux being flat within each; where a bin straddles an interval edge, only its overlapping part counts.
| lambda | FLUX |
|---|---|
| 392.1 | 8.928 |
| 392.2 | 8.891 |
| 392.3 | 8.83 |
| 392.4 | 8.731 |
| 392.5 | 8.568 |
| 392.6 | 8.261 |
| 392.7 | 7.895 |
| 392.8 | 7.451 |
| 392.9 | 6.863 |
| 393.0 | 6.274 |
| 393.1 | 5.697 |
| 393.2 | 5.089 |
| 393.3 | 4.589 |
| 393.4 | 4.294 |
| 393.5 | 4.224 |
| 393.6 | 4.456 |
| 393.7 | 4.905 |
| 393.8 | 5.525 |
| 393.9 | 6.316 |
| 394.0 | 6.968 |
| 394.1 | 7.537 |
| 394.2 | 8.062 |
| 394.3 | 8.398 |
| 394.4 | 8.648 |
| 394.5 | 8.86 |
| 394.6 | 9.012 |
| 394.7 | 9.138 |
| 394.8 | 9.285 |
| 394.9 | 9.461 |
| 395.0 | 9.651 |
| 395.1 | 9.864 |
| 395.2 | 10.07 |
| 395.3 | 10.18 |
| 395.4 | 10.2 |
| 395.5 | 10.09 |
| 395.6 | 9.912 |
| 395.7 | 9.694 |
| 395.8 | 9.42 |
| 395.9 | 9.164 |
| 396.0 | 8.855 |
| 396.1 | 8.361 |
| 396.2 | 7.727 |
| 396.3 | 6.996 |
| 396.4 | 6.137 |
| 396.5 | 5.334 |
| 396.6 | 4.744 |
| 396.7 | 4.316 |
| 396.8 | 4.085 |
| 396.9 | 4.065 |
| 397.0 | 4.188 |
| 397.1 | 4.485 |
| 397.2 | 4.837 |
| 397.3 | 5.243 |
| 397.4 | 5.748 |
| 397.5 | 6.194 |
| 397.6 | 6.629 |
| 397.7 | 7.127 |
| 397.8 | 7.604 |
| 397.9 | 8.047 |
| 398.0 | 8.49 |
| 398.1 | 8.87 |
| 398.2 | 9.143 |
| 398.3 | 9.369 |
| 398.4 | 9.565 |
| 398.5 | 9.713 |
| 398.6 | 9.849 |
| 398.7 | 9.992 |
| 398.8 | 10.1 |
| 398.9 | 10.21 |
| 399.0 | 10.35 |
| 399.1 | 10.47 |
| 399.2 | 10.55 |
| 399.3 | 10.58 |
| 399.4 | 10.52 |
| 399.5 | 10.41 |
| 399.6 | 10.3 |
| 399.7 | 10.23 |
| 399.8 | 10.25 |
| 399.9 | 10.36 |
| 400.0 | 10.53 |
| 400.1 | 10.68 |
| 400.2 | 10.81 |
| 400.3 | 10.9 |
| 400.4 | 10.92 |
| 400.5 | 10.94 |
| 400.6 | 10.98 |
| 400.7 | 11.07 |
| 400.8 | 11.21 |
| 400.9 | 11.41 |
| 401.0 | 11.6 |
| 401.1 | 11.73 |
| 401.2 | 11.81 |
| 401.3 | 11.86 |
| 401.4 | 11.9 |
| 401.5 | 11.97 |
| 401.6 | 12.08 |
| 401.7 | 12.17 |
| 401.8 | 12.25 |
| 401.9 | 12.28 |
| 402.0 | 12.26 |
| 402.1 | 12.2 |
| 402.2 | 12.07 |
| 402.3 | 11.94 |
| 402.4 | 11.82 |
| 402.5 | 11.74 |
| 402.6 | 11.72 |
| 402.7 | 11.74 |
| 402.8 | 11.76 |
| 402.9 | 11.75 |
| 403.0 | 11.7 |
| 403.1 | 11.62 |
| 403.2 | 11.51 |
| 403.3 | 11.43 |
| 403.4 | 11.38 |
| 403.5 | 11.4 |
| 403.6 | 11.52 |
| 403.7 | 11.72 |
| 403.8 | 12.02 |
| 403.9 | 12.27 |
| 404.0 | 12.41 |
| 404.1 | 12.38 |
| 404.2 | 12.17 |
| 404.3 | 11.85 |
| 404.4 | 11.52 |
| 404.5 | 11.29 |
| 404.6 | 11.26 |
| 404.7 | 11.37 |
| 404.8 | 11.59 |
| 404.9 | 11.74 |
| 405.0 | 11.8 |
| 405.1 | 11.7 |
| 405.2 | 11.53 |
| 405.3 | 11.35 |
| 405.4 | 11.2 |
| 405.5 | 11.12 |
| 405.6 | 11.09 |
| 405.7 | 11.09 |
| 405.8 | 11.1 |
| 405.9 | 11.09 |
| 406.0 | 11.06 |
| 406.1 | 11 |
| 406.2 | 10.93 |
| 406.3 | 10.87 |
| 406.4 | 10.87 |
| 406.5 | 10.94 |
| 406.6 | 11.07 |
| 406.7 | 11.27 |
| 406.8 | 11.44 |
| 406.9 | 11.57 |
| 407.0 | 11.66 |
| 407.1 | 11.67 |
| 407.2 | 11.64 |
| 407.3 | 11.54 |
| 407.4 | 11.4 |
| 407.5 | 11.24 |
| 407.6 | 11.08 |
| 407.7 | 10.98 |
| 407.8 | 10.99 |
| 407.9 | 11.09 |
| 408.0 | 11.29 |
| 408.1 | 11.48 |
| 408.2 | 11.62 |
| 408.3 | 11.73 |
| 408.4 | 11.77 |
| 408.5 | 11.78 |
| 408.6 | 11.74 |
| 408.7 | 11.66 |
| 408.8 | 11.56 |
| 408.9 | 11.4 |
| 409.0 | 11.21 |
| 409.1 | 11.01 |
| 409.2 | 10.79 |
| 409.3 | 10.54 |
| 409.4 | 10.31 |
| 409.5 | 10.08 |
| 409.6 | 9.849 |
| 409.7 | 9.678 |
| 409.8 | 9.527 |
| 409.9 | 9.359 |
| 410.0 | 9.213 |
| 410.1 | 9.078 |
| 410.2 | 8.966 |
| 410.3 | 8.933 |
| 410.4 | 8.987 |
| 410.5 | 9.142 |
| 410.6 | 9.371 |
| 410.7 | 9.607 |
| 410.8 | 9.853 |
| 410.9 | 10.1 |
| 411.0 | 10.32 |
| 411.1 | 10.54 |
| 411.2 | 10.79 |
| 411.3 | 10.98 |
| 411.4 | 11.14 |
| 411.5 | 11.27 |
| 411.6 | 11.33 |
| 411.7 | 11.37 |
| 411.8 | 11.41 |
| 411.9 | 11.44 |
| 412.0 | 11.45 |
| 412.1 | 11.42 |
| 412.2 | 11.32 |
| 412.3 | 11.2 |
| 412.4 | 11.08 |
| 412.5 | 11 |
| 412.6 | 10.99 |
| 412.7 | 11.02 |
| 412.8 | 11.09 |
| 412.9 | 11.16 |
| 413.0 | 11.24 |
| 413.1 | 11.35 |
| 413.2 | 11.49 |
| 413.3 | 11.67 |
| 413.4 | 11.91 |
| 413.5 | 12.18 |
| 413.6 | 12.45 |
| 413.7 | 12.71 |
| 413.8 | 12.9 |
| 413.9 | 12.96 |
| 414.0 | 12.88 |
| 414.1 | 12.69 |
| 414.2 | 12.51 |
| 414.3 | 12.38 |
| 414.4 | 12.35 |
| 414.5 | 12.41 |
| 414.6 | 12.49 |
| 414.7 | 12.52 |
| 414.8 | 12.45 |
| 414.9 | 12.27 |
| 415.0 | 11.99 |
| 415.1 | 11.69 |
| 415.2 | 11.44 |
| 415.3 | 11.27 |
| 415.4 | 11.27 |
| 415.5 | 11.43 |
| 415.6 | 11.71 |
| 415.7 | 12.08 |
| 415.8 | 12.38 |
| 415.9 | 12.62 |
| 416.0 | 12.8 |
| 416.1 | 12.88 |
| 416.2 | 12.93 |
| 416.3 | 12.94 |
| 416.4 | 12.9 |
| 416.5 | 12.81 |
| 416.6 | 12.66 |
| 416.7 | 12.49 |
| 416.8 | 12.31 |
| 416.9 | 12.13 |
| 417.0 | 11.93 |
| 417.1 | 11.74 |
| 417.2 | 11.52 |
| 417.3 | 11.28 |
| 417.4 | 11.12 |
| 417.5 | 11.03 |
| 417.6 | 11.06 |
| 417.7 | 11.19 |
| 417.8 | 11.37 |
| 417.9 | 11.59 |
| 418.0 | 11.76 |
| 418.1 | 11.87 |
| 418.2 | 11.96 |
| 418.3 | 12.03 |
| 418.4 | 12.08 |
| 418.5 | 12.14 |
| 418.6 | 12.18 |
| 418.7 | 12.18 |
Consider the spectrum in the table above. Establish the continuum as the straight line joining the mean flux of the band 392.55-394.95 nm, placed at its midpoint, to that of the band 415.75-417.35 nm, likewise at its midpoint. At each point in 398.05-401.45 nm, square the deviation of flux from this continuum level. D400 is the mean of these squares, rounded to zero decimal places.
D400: 5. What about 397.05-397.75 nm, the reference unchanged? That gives 5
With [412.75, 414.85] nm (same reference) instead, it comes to 0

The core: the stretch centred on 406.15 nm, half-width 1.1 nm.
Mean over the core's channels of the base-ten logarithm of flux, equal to 1.051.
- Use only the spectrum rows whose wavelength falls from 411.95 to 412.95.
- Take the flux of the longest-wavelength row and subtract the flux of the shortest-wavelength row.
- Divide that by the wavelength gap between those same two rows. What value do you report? -0.32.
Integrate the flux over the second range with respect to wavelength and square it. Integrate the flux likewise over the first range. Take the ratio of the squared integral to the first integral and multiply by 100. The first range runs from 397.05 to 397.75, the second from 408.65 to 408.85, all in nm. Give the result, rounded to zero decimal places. 134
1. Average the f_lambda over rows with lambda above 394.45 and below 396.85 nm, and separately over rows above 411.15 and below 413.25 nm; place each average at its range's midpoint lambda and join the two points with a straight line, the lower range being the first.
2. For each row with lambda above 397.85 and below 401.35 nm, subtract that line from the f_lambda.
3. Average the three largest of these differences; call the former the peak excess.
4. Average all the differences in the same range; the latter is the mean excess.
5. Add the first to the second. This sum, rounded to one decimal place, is 3.8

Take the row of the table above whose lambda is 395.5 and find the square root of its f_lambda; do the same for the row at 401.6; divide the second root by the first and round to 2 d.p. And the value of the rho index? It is 1.09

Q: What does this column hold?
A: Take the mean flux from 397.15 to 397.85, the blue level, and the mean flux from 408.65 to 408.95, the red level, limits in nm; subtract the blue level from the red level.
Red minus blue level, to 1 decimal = 5.3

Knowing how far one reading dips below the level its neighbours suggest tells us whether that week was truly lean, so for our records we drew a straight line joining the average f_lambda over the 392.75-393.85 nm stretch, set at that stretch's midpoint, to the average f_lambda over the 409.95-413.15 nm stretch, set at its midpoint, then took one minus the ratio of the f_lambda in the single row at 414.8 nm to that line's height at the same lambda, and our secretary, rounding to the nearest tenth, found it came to -0.1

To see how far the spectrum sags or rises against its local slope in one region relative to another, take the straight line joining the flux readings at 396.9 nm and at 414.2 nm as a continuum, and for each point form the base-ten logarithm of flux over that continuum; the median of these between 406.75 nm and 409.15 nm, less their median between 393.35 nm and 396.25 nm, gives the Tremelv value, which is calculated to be -0.38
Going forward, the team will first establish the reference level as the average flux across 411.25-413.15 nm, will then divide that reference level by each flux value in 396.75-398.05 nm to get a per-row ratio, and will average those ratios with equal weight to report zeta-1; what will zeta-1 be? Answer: 2.03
